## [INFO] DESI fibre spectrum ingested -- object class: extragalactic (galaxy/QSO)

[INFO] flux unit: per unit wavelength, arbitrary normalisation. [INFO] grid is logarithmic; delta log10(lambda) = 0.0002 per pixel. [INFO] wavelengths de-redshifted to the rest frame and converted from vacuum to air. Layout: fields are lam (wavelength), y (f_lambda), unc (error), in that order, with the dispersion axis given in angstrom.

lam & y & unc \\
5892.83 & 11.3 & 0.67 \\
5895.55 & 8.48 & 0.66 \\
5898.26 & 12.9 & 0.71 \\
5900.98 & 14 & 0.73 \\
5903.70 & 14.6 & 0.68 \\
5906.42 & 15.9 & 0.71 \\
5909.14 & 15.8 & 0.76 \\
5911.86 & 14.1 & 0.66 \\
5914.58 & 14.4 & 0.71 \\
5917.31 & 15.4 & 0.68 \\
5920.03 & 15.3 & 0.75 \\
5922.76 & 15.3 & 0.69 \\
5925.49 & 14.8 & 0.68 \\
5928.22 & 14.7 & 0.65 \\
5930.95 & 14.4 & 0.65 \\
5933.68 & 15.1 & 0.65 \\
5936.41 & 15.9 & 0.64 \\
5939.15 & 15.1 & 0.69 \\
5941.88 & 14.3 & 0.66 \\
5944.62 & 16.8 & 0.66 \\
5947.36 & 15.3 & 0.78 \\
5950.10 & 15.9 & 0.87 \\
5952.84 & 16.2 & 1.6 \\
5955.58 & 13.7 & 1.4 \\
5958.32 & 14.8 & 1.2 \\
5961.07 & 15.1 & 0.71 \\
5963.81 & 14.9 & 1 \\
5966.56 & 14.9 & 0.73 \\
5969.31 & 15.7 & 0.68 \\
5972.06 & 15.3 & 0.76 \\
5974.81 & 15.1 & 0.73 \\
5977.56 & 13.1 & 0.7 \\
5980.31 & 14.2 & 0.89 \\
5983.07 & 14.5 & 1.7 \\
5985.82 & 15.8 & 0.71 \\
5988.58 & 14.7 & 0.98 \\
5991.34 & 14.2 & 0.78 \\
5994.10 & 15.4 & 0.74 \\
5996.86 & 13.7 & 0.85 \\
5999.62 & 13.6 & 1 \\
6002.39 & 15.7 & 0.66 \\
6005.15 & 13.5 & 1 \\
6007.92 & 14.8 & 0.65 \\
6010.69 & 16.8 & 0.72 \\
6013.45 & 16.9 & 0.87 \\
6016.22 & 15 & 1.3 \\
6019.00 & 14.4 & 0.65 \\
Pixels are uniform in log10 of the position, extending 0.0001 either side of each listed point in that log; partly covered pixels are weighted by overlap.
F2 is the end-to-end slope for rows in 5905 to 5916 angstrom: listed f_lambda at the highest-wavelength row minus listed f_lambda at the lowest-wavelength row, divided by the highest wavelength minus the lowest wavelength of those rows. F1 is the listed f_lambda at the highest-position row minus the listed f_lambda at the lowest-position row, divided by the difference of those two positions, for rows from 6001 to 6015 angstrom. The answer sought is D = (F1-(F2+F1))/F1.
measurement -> 2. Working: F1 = 0.11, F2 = -0.18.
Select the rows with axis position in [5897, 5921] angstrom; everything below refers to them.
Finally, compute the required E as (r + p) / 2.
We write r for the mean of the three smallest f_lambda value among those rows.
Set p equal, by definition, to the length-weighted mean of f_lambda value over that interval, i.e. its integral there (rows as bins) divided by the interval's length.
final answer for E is 14.2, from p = 14.7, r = 13.7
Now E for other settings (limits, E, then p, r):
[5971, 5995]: 14.3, 14.7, 13.8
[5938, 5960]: 14.8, 15.3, 14.3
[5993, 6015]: 14.3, 15.0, 13.6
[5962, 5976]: 15.1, 15.2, 15.0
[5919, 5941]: 14.8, 15.1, 14.6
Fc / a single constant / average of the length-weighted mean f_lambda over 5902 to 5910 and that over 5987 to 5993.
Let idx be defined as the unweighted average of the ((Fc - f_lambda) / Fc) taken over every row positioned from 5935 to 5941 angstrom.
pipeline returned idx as -0.038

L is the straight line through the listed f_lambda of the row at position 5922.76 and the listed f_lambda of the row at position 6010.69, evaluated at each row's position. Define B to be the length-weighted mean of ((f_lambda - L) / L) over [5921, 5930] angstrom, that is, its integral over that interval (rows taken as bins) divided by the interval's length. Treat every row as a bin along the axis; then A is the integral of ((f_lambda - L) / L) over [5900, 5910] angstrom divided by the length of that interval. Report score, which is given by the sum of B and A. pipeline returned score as -0.02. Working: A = 0.01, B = -0.027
